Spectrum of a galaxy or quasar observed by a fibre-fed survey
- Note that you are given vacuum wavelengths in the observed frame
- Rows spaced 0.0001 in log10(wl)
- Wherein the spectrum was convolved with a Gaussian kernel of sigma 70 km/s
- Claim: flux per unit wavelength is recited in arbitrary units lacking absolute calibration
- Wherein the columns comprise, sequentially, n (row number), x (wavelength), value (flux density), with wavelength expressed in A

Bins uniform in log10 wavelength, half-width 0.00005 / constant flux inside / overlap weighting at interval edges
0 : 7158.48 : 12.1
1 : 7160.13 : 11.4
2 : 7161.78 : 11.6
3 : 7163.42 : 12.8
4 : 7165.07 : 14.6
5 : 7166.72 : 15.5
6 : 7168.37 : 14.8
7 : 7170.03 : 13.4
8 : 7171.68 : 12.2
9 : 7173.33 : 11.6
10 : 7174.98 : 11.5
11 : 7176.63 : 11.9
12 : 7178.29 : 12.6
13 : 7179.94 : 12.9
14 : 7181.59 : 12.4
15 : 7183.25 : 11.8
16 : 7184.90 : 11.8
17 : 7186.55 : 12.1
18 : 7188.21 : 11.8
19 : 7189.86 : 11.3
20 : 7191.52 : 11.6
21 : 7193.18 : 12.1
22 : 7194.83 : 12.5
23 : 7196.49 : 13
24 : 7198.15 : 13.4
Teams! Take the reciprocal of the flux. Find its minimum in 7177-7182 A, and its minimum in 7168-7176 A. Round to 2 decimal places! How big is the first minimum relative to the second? 1.15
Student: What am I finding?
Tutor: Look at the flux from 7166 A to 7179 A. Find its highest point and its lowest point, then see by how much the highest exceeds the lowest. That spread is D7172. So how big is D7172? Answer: 4.0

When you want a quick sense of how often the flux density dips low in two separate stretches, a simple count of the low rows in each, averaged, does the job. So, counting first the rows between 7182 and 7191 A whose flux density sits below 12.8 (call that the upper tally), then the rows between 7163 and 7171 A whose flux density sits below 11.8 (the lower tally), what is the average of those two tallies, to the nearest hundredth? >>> 2.50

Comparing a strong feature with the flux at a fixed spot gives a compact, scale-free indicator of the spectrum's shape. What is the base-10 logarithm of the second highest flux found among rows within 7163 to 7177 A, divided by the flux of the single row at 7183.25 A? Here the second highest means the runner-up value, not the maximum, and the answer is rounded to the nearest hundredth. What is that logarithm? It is 0.10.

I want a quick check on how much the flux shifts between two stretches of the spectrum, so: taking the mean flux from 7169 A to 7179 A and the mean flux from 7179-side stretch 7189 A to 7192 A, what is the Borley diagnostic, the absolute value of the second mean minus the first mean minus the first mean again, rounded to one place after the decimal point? 13.0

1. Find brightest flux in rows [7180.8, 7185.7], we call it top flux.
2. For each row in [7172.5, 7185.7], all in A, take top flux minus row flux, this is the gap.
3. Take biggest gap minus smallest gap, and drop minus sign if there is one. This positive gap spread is 1.40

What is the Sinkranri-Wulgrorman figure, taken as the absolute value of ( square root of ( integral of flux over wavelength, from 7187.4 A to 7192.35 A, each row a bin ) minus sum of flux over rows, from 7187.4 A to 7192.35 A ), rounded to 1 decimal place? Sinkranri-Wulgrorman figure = 27.1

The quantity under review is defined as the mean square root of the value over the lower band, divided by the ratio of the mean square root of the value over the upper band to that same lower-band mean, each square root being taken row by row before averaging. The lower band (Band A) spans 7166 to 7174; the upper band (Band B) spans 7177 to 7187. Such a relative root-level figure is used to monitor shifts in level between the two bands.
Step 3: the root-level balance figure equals 3.84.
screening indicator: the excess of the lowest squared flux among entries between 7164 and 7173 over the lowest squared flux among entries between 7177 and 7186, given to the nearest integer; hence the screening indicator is 10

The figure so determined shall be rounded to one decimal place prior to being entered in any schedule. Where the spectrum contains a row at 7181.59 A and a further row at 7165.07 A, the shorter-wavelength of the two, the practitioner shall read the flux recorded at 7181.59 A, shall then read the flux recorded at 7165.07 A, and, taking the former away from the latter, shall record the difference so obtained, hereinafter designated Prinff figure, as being 2.2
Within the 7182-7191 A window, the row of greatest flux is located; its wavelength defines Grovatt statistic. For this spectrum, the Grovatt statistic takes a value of 7186.55 A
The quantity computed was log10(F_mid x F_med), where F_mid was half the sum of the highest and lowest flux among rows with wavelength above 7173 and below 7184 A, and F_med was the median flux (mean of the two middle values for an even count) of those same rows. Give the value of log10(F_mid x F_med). 2.162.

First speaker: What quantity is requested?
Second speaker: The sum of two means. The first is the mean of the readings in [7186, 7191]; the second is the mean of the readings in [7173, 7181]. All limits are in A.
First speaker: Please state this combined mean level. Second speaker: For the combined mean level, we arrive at 23.8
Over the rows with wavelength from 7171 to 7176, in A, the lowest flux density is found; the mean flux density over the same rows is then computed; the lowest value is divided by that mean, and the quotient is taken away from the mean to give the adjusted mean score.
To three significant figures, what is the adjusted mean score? 10.8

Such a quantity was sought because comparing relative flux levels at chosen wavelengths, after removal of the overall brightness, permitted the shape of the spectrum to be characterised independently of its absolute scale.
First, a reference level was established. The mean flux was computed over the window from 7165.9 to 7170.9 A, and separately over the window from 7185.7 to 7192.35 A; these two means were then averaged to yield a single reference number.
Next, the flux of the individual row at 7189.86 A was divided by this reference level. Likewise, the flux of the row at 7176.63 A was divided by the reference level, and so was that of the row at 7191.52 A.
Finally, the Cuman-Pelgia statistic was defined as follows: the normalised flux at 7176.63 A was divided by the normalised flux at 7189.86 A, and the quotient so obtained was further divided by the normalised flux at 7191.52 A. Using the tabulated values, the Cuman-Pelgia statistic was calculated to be 1.19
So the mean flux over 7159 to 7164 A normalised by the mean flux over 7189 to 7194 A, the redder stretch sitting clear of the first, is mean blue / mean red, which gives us 1.02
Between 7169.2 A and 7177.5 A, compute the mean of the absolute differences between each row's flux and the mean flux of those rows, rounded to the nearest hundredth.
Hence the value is 0.54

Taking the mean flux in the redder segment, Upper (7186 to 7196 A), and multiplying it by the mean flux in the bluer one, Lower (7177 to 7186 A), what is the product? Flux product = 146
